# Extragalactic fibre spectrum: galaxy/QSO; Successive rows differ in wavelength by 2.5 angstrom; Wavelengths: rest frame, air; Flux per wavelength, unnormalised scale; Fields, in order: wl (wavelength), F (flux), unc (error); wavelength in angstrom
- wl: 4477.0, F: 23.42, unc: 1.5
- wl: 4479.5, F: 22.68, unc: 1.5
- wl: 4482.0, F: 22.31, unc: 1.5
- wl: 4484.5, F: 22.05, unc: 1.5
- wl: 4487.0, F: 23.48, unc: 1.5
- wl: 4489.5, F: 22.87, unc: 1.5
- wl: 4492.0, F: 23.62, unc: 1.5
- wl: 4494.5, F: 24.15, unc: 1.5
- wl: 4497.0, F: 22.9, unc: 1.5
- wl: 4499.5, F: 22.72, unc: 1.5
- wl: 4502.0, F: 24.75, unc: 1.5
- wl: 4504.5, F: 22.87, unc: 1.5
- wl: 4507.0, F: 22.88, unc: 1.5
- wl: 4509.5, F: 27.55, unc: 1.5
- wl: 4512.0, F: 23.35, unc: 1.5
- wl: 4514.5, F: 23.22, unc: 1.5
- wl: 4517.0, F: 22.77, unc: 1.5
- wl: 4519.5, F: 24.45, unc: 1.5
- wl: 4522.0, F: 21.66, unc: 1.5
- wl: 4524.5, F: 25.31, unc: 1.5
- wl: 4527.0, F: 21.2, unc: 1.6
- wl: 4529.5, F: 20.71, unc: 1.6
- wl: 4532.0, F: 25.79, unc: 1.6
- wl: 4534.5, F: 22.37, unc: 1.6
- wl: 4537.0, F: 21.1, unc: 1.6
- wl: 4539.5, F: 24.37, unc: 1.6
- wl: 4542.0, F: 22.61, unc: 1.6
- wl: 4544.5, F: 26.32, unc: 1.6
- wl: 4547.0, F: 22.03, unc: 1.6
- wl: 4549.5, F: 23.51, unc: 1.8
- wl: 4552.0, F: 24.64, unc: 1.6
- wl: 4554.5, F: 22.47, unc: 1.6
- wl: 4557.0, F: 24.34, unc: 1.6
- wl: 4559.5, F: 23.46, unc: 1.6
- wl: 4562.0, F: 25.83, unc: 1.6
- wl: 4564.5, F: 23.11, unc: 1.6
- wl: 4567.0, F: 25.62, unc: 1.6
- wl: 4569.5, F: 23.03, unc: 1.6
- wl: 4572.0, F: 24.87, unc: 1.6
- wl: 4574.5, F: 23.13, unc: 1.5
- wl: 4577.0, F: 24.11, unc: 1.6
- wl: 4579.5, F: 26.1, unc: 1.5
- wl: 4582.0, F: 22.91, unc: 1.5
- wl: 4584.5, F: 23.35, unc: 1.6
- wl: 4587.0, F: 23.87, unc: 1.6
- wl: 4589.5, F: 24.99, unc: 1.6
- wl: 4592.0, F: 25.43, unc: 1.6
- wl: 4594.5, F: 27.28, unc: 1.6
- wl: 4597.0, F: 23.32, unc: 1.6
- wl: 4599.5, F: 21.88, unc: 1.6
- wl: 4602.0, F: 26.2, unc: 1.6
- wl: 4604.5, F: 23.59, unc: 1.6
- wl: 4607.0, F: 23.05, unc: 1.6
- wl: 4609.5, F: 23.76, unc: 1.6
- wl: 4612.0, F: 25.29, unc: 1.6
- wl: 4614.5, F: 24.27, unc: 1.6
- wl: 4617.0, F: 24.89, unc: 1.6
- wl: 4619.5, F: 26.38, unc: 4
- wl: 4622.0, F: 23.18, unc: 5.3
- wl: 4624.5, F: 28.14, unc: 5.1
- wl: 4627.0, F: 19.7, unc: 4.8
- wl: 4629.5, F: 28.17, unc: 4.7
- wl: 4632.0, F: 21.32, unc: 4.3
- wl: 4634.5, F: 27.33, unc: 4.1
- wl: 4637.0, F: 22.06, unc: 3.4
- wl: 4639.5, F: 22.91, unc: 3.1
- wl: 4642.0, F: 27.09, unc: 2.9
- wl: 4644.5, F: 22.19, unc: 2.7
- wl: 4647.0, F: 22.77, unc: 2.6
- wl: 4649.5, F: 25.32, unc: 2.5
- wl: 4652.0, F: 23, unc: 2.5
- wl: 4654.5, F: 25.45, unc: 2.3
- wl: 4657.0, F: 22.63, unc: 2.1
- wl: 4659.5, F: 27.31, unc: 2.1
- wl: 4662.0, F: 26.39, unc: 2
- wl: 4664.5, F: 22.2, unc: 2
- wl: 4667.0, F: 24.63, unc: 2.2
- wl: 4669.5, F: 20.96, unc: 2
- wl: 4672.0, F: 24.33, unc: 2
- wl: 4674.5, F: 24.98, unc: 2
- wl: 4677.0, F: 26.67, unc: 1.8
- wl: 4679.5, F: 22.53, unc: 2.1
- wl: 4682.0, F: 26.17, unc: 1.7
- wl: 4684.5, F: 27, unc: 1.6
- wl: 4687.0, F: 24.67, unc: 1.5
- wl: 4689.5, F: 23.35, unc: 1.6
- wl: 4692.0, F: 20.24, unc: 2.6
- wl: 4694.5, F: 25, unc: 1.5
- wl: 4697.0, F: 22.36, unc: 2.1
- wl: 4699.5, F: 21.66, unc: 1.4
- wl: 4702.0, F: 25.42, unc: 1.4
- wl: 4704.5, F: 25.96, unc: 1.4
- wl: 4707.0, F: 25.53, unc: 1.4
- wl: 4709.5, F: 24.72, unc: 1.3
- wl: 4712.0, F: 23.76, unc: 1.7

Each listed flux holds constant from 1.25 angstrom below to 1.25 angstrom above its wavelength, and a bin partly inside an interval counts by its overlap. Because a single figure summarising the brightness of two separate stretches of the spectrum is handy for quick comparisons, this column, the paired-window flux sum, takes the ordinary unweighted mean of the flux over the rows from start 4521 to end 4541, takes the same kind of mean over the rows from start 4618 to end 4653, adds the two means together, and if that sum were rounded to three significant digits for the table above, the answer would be 47.1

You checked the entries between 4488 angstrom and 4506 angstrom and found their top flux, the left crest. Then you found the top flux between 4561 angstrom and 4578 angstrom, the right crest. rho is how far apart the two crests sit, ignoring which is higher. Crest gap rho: 1.1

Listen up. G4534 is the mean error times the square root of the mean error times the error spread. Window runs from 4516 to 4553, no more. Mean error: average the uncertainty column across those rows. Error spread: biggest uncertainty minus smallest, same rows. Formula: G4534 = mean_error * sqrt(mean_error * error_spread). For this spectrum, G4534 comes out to 1.1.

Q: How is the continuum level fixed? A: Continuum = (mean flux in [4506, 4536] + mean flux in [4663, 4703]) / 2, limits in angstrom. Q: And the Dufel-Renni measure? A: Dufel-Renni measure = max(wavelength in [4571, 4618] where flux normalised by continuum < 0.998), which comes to 4607.0 angstrom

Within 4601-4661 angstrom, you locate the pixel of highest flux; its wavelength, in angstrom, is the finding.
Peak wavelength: 4629.5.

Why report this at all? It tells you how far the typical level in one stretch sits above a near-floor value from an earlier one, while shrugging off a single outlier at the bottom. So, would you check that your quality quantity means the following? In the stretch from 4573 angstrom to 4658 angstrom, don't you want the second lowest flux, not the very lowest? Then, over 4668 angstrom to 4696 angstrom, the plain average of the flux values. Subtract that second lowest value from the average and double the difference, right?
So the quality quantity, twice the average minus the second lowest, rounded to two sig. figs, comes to 5.7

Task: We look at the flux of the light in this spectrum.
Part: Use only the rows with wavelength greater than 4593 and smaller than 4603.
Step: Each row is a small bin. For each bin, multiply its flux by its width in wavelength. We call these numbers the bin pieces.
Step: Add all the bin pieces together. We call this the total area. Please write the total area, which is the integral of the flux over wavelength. 247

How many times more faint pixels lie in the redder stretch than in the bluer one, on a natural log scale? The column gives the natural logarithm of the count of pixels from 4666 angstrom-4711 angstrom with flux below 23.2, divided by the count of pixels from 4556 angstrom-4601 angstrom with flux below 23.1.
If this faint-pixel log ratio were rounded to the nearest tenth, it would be 0.5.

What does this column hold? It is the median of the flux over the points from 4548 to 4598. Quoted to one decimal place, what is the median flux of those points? 24.0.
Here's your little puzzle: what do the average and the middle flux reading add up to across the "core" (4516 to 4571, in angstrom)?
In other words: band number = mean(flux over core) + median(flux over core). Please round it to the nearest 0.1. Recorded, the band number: 46.8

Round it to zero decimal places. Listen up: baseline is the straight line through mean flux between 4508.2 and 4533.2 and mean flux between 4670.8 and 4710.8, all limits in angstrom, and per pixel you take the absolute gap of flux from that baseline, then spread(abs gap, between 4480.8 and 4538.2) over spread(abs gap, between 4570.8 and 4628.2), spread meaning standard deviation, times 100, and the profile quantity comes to 83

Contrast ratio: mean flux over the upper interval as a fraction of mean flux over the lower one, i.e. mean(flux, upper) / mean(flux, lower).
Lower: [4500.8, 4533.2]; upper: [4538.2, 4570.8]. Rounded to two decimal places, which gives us 1.02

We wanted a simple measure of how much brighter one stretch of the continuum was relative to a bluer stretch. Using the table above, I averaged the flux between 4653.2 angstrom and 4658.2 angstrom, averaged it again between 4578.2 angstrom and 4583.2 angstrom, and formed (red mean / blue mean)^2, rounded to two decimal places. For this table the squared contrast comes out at 0.96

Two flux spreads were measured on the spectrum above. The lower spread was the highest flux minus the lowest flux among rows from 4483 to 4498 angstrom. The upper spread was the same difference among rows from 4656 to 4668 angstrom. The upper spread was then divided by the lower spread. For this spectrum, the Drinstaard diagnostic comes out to 2.4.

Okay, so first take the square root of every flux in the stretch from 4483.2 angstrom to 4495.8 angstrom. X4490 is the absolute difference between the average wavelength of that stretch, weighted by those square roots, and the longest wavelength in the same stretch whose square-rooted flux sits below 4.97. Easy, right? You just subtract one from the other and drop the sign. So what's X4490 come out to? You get 5.0 angstrom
